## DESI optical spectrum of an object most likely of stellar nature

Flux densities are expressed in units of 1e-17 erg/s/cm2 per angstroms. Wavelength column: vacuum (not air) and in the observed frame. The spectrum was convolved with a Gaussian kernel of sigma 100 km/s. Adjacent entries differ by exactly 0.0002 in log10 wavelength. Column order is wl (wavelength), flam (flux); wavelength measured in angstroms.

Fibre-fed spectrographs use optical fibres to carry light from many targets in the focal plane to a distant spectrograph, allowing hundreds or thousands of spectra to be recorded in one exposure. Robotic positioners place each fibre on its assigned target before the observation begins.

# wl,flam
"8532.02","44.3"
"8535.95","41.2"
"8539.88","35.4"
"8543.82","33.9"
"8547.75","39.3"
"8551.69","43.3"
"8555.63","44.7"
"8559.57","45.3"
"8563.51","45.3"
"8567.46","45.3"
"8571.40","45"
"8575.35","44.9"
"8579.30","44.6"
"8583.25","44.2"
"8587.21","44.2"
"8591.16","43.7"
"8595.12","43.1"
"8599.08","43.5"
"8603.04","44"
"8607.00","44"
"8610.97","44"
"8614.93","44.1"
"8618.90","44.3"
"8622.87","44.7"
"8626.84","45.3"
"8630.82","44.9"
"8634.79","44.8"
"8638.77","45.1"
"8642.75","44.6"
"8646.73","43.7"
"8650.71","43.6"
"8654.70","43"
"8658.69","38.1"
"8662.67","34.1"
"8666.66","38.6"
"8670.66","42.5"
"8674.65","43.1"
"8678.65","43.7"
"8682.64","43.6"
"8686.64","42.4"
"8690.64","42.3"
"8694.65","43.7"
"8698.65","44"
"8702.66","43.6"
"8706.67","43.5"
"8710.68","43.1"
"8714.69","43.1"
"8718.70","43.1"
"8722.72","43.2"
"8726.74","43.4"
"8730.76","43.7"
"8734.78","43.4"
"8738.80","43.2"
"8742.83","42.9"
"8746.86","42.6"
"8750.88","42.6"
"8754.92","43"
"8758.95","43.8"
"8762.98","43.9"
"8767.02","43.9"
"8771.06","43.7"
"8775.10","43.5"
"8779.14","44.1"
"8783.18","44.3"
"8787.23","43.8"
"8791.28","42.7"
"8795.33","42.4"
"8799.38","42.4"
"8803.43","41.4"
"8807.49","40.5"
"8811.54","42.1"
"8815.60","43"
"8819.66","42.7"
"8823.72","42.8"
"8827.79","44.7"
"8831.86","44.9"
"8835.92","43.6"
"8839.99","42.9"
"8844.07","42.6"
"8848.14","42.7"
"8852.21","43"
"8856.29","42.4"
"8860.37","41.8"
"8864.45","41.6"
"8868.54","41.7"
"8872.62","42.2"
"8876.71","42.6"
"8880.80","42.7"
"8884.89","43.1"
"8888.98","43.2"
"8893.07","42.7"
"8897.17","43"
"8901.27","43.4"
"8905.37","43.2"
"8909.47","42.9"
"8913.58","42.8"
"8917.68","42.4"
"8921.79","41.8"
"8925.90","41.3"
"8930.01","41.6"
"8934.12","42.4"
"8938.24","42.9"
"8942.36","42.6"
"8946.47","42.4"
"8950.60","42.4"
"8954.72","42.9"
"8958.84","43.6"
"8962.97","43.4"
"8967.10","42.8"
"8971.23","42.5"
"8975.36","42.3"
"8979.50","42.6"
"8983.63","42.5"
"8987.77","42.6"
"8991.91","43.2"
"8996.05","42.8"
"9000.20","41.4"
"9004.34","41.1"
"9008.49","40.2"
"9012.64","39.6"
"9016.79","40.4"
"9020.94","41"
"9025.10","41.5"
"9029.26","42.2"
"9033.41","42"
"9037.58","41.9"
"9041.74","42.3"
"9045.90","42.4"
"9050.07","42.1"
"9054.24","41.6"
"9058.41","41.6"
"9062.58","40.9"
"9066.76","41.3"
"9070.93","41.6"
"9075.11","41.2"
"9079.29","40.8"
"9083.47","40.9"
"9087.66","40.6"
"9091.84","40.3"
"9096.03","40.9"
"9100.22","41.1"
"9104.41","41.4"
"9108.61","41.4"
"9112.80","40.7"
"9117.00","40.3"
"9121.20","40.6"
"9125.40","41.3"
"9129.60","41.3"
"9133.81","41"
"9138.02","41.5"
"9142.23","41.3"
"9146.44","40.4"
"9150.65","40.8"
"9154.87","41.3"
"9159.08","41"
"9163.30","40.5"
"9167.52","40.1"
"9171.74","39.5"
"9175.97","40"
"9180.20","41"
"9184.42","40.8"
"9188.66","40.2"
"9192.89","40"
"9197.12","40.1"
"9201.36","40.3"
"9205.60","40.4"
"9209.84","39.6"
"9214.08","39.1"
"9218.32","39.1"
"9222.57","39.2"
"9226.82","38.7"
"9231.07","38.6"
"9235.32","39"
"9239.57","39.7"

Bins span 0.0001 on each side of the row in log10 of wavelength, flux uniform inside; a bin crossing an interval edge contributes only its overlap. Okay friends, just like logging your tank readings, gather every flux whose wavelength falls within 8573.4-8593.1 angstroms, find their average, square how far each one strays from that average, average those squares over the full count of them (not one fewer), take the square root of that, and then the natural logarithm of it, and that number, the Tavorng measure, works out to -0.90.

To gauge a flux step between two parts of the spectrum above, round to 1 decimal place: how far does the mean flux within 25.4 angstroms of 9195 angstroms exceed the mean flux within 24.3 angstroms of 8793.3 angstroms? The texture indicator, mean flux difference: -2.8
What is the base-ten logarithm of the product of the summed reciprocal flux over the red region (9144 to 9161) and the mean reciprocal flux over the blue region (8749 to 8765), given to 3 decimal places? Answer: -2.646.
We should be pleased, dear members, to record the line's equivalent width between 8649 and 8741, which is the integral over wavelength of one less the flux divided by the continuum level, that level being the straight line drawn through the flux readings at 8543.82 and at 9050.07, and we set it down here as -15 angstroms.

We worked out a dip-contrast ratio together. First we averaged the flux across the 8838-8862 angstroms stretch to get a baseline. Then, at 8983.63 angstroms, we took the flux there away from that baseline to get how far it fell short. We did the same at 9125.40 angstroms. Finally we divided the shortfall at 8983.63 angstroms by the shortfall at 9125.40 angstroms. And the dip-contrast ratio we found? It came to 0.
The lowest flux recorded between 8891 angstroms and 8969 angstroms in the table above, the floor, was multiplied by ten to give 413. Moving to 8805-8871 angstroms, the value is 405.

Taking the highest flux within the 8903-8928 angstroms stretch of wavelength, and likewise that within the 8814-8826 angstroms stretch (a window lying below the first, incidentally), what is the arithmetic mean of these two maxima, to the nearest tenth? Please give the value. 43.1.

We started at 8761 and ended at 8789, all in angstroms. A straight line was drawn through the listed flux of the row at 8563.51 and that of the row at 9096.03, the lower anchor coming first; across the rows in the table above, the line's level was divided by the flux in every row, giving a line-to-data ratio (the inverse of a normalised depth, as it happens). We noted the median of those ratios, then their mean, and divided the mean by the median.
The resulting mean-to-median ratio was 1.00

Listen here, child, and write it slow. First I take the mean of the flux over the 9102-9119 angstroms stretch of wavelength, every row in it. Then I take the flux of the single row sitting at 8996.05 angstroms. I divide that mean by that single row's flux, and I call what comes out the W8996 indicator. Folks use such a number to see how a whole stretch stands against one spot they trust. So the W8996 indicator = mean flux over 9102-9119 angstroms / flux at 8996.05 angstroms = 0.96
